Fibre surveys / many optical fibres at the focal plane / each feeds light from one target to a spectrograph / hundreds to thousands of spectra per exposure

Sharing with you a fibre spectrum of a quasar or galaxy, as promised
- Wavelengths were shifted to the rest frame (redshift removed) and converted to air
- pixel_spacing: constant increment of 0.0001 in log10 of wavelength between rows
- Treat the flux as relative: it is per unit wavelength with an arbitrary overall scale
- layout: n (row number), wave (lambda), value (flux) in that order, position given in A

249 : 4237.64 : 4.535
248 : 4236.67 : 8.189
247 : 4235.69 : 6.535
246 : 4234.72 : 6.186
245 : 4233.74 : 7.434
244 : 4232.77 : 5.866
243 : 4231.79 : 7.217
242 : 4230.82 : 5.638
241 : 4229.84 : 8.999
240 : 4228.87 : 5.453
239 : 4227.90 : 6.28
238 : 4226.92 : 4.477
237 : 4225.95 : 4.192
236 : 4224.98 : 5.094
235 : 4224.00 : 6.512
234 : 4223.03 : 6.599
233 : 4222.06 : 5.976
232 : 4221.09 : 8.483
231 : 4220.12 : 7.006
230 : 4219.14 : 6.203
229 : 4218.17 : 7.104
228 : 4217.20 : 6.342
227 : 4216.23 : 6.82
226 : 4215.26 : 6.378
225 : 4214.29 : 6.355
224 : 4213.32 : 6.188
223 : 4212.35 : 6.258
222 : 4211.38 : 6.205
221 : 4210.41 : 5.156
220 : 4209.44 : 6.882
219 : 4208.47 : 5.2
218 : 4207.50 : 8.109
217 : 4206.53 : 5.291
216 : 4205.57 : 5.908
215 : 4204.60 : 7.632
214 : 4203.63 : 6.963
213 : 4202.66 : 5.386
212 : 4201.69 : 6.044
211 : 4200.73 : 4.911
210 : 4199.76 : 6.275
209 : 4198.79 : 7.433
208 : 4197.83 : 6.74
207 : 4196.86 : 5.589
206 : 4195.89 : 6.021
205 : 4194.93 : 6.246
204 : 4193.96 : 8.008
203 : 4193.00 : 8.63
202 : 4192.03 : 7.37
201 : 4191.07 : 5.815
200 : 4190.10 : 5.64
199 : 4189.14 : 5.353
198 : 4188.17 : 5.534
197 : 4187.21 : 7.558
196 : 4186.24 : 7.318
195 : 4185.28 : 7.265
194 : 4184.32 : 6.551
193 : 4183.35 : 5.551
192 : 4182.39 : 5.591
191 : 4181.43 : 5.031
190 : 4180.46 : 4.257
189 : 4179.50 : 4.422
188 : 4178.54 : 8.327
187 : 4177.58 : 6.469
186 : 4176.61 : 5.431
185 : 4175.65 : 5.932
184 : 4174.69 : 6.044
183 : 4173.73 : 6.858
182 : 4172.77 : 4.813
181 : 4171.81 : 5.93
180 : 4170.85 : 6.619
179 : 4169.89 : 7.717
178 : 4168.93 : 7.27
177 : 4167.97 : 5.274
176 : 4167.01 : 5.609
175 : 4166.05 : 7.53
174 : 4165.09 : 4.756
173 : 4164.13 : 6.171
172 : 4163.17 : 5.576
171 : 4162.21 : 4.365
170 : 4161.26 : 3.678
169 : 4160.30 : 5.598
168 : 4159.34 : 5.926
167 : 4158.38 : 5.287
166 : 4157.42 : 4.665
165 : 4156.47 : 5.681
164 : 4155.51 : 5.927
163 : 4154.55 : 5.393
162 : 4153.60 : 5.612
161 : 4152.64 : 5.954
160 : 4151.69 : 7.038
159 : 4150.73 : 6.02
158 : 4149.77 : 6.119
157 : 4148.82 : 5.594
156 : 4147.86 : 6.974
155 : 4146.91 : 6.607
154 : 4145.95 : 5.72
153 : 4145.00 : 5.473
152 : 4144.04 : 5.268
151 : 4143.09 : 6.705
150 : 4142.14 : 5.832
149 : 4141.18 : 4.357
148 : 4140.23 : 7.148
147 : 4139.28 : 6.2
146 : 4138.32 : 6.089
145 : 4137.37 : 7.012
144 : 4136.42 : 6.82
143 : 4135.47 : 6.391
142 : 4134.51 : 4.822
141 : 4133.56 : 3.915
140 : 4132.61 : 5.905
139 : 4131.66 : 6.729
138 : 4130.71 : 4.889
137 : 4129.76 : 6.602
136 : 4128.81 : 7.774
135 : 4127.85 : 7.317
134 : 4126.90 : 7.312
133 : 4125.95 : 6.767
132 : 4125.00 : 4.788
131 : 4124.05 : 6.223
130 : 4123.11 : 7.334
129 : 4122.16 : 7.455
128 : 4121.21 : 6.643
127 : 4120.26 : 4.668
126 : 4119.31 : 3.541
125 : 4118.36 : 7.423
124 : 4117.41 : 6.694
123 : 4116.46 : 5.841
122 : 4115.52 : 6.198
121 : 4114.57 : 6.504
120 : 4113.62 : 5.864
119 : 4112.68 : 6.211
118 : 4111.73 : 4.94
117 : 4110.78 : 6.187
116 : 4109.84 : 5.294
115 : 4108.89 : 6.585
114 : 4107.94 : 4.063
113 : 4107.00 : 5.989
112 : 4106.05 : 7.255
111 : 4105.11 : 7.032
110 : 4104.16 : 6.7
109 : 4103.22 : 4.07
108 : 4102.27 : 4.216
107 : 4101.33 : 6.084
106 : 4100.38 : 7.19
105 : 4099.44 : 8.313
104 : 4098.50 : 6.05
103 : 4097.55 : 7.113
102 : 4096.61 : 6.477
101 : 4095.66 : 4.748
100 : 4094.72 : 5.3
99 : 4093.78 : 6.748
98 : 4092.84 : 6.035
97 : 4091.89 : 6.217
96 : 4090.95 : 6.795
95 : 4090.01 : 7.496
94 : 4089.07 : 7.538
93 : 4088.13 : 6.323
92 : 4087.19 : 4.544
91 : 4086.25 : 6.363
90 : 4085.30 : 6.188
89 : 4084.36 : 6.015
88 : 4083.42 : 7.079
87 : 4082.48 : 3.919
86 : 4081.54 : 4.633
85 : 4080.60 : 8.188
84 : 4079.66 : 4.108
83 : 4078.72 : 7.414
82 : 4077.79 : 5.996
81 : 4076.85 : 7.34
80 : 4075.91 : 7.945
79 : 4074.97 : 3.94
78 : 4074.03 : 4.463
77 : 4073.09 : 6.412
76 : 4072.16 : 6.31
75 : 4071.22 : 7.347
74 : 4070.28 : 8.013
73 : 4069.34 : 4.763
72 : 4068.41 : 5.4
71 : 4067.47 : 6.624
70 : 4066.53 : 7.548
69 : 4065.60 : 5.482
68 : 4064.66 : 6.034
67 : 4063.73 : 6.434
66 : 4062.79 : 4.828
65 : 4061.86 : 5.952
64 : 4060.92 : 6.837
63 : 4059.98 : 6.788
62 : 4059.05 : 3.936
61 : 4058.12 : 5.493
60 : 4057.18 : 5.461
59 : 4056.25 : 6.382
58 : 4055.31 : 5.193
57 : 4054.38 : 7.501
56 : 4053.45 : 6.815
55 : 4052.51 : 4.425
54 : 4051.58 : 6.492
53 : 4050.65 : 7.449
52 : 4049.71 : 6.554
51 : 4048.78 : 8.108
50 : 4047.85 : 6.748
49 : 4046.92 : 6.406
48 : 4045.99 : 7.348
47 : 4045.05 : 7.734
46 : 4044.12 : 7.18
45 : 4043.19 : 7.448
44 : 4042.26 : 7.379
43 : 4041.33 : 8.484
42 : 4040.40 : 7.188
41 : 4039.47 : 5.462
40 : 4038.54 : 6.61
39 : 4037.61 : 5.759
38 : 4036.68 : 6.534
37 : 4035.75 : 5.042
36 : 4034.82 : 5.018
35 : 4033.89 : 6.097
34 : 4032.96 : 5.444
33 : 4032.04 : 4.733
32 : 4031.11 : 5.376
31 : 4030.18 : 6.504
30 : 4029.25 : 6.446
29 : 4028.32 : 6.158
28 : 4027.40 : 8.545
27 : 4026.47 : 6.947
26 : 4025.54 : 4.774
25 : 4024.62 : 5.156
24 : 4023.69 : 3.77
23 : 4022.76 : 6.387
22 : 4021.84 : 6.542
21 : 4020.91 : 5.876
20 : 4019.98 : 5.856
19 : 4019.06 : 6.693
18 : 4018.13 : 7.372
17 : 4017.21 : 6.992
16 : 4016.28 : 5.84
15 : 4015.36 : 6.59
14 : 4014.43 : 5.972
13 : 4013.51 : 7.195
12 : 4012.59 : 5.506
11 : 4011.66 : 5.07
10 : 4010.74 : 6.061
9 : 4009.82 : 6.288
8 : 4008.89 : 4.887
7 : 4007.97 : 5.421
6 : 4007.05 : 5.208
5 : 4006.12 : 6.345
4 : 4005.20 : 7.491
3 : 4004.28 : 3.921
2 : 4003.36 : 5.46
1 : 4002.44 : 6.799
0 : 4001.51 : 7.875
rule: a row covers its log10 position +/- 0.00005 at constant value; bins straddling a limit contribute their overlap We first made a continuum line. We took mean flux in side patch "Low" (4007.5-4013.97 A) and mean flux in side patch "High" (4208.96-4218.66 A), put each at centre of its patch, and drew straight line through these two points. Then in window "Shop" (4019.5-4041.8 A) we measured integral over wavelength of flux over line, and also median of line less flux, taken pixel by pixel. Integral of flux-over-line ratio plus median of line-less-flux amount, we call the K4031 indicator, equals 22.9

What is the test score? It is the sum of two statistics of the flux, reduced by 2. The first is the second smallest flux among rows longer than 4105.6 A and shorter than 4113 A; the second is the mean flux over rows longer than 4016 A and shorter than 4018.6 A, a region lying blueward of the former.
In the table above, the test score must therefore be 9.7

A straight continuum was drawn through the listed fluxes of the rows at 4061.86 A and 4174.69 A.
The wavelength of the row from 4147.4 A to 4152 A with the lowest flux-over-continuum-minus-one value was 4148.82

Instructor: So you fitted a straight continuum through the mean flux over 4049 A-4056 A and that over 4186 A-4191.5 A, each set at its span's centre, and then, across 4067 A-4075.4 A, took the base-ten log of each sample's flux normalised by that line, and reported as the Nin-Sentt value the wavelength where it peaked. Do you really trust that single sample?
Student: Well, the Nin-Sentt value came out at 4070.28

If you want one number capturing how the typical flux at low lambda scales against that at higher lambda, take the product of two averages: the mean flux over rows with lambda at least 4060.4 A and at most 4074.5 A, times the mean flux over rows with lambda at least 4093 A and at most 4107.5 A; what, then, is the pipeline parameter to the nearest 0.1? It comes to 38.3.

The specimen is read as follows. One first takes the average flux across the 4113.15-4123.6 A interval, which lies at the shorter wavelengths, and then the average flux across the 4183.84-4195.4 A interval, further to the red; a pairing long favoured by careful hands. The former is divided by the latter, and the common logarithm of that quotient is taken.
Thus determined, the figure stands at -0.039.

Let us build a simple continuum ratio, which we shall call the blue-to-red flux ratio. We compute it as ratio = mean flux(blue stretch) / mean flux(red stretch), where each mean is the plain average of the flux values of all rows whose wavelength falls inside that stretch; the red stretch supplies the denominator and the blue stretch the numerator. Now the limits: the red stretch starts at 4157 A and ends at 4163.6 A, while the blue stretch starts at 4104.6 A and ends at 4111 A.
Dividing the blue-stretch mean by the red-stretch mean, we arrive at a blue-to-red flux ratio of 1.21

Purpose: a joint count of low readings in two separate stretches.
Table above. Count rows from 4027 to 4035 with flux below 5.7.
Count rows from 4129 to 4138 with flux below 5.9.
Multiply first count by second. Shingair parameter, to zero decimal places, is 12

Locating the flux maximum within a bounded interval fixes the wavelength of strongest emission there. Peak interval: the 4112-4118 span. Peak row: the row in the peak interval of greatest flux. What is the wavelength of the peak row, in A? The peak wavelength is 4117.41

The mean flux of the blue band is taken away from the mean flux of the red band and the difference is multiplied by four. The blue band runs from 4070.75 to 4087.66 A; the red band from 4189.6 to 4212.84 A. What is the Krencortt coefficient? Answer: 1.6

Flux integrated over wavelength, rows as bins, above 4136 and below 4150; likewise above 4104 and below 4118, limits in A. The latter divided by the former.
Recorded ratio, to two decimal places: 0.99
